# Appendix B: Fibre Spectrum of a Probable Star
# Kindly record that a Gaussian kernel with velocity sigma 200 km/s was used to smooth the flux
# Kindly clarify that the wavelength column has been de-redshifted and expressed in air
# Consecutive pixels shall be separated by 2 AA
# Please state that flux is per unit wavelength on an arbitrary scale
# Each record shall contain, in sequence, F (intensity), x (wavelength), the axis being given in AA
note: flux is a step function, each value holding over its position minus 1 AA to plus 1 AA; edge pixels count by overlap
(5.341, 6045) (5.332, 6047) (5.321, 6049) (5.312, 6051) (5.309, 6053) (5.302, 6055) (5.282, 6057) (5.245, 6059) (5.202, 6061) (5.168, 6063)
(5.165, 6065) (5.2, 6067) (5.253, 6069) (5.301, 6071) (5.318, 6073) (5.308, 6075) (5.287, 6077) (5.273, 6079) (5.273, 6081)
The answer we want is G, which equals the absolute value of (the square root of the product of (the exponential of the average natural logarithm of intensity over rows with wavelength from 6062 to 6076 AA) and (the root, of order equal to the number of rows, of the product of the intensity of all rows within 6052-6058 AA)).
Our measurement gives 5.27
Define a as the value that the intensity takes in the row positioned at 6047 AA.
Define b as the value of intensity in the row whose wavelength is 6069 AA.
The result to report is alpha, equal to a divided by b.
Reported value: 1.015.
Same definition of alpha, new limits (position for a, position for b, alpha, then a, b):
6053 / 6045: 0.994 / 5.309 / 5.341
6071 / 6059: 1.011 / 5.301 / 5.245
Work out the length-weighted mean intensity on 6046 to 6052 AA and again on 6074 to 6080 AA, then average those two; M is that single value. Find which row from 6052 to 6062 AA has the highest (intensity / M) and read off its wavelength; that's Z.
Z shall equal 6053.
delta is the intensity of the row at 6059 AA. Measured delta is 5.245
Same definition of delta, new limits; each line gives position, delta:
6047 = 5.332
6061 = 5.202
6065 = 5.165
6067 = 5.2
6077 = 5.287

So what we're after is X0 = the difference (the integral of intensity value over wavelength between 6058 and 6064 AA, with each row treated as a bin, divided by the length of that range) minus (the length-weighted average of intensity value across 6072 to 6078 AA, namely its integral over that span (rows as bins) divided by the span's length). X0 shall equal -0.10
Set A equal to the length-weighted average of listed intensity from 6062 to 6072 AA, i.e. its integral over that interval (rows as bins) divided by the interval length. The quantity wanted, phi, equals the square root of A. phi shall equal 2.28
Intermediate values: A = 5.22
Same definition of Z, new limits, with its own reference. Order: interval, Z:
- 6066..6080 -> 6073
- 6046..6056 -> 6047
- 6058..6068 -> 6059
